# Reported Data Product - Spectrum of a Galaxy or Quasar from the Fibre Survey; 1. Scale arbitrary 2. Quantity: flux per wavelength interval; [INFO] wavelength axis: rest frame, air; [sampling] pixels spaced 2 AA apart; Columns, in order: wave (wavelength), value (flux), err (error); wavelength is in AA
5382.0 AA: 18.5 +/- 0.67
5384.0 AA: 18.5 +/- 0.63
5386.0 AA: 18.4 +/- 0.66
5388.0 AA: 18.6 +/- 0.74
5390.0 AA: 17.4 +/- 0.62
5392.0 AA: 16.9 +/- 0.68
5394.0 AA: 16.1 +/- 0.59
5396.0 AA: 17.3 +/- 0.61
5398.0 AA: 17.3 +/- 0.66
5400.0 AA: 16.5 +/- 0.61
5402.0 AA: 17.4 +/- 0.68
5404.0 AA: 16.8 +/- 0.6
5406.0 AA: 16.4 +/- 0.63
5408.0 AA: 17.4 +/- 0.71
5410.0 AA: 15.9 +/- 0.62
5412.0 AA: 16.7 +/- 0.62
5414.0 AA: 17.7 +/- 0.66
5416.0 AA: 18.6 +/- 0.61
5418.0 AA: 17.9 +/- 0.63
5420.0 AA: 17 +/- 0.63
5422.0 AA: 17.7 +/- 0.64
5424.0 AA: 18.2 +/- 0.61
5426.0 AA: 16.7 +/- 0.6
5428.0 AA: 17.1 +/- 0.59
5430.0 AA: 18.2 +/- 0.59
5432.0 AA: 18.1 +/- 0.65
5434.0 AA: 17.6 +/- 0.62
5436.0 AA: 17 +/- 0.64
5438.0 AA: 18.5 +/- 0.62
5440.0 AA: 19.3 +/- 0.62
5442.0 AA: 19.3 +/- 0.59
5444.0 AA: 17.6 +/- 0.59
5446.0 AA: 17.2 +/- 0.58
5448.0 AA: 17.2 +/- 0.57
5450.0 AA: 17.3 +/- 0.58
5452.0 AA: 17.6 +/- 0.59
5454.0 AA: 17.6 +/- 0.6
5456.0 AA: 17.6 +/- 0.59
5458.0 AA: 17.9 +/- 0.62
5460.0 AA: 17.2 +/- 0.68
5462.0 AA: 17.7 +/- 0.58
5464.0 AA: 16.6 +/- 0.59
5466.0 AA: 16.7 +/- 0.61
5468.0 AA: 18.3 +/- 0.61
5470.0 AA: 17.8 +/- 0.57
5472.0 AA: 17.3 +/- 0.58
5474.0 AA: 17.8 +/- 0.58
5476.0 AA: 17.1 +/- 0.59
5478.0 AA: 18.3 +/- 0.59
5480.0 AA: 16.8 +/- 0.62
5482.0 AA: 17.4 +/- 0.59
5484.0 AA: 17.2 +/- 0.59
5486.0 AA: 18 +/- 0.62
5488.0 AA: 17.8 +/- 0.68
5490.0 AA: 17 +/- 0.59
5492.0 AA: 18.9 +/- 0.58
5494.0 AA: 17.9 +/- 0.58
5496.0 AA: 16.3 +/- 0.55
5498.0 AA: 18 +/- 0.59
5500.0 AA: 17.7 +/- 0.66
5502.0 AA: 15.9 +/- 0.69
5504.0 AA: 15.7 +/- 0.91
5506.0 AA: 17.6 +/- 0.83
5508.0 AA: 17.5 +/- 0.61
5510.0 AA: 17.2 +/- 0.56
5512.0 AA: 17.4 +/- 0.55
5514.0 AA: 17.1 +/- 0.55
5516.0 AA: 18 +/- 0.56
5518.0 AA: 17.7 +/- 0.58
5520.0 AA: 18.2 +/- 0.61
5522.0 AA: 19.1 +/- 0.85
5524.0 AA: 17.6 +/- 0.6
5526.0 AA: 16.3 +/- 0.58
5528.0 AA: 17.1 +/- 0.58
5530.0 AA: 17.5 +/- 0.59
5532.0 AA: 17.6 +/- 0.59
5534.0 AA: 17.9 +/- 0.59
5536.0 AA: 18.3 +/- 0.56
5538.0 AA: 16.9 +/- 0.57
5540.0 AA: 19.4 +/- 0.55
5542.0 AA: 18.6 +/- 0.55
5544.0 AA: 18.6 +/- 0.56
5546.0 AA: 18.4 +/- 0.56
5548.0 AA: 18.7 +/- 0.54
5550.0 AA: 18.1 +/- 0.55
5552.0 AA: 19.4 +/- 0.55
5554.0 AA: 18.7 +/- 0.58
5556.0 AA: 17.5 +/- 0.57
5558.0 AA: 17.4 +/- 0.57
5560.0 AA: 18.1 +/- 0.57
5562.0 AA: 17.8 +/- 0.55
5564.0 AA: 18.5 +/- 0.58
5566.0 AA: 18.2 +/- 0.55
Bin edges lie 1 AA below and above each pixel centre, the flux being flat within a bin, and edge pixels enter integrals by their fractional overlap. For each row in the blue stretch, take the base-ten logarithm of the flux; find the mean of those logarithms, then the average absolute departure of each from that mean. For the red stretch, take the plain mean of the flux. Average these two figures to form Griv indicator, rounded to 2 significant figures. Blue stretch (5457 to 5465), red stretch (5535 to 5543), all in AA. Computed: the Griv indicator 9.2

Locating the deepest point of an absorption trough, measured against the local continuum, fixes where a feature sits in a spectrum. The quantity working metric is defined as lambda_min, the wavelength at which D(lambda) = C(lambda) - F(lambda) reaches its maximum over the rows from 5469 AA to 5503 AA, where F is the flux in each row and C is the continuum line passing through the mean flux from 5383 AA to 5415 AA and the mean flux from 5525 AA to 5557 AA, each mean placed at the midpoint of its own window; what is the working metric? 5502.0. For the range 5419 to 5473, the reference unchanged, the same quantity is 5464.0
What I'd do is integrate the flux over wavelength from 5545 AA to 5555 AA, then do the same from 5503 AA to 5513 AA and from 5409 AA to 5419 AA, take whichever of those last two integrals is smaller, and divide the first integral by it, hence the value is 1.09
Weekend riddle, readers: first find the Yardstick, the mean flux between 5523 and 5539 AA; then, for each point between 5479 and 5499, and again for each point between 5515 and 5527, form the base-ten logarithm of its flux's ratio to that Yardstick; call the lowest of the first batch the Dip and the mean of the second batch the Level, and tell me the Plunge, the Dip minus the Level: -0.038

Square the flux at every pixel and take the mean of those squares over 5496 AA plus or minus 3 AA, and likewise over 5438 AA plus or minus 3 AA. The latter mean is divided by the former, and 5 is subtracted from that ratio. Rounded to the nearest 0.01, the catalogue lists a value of -3.90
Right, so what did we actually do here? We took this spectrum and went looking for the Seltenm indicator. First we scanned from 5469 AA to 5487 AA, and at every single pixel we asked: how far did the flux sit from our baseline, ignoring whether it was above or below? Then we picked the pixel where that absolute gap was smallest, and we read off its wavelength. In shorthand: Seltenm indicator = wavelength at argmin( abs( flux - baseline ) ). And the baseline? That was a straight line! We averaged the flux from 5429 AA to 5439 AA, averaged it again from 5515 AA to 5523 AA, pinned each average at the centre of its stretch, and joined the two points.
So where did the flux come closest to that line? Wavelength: 5486.0 AA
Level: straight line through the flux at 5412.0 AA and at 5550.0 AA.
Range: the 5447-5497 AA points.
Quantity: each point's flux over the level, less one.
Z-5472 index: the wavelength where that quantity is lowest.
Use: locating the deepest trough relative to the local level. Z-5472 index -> 5496.0 AA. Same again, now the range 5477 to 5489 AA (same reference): 5480.0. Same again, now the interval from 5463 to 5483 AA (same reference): 5464.0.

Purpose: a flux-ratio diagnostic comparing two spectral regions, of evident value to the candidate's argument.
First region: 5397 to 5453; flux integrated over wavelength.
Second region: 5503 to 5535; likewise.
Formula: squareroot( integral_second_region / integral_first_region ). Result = 0.76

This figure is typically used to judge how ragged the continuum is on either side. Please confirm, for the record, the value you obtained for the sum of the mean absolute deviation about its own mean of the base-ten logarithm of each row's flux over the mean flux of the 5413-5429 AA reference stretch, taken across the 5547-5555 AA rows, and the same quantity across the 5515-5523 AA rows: 0.018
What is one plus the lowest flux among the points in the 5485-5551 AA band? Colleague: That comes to 16.7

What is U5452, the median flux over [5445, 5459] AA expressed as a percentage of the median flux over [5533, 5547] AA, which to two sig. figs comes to 96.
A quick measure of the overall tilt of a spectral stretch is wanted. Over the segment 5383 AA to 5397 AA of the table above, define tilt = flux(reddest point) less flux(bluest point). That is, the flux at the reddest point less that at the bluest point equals -1.2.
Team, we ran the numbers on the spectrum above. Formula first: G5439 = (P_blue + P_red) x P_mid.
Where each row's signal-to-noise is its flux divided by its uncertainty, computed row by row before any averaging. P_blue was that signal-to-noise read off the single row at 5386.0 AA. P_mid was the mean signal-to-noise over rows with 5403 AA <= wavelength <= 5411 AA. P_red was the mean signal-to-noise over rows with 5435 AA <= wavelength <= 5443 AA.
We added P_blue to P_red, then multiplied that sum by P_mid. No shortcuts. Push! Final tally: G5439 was 1509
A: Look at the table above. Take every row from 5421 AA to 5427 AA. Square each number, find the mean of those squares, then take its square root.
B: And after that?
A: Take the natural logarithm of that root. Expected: 2.86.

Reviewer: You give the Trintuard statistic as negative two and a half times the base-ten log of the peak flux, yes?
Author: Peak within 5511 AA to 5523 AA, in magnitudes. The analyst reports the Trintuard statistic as -3.20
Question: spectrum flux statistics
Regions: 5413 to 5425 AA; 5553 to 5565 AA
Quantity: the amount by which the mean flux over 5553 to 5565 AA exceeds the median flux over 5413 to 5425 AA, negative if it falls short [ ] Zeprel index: 0.20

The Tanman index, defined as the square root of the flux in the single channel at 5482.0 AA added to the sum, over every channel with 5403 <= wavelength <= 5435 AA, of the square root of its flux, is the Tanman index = 71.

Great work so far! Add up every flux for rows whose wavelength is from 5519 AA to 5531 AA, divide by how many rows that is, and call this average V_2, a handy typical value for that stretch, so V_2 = 17.63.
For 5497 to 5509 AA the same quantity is 17.07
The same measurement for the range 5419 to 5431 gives 17.48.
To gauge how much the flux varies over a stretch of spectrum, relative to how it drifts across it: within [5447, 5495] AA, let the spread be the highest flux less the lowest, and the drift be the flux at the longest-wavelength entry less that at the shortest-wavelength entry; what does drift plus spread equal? 3.0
